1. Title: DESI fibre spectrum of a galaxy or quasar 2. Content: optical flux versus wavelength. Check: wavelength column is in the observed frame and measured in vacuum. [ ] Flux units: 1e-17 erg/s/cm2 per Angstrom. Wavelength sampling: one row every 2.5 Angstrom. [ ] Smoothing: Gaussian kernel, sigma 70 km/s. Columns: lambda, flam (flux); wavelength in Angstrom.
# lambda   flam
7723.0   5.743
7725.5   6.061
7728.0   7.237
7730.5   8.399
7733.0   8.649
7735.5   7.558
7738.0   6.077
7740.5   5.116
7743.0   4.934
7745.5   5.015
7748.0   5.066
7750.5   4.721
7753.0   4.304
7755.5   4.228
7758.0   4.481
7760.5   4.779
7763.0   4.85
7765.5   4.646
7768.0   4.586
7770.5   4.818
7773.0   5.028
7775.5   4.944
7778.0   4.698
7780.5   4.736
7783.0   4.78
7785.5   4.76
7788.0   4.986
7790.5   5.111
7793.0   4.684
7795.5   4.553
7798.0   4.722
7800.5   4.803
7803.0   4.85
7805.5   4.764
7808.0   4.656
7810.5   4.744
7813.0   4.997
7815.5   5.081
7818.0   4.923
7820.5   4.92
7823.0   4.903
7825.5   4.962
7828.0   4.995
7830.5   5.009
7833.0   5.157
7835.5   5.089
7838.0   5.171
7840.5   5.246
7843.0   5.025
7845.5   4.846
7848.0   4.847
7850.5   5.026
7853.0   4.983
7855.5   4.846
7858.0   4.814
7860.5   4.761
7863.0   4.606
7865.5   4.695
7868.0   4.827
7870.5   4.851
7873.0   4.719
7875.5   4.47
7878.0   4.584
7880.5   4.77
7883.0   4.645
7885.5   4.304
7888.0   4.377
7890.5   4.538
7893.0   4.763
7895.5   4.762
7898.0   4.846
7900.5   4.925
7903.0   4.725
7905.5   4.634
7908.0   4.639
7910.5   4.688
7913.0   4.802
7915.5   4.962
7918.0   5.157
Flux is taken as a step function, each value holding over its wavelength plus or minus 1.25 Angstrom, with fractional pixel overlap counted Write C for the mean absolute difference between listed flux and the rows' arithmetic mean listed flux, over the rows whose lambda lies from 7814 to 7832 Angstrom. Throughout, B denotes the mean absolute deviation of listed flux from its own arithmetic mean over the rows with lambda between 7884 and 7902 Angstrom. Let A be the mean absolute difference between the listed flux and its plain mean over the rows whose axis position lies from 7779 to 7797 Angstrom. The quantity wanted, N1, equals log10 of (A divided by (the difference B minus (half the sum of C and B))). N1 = 0.3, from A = 0.141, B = 0.20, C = 0.05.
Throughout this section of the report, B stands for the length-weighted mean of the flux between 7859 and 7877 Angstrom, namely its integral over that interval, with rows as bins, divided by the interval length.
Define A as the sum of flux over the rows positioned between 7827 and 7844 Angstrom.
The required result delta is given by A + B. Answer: 40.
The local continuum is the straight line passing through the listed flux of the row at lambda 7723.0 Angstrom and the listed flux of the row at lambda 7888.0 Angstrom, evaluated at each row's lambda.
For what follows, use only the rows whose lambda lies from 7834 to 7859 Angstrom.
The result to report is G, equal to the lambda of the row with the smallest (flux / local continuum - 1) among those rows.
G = 7845.5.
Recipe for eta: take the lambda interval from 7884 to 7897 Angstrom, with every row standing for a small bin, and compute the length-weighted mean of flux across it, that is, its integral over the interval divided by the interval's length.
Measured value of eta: 4.56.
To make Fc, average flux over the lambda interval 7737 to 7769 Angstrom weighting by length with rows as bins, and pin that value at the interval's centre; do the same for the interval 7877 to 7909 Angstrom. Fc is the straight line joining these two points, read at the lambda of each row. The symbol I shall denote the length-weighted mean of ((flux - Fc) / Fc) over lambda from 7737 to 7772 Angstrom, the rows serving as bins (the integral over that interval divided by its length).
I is 0.000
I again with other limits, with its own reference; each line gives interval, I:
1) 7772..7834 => 0.022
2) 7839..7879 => 0.027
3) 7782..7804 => 0.006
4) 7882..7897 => -0.020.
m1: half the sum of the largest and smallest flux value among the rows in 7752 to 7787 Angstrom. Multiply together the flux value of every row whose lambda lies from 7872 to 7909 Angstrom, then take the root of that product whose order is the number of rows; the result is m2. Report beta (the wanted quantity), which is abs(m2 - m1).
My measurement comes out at 0.02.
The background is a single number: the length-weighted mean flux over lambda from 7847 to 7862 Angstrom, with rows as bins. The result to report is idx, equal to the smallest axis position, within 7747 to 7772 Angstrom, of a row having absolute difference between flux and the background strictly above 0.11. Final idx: 7748.0 Angstrom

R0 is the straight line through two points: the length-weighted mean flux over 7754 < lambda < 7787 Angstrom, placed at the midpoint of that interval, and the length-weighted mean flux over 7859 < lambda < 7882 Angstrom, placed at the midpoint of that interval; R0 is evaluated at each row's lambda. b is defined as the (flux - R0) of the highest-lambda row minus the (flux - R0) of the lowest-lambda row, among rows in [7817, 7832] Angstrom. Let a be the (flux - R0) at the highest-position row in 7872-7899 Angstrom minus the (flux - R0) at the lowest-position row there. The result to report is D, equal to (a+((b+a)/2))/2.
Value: 0.12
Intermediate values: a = 0.1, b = 0.1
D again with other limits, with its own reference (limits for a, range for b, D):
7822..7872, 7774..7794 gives -0.10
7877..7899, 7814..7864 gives 0.08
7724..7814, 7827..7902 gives -0.80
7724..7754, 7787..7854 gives -1.31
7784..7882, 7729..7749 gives -0.81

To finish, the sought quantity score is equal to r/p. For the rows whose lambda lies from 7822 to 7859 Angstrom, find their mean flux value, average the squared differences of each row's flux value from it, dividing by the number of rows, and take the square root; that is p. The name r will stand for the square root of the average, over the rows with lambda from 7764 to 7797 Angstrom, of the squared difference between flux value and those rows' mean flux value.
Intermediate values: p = 0.13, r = 0.167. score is 1.32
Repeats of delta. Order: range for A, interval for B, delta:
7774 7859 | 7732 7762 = 172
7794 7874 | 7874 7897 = 161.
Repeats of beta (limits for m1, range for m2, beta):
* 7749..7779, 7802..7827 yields 0.25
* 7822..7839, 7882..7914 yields 0.37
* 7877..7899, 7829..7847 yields 0.50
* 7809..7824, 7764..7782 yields 0.14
